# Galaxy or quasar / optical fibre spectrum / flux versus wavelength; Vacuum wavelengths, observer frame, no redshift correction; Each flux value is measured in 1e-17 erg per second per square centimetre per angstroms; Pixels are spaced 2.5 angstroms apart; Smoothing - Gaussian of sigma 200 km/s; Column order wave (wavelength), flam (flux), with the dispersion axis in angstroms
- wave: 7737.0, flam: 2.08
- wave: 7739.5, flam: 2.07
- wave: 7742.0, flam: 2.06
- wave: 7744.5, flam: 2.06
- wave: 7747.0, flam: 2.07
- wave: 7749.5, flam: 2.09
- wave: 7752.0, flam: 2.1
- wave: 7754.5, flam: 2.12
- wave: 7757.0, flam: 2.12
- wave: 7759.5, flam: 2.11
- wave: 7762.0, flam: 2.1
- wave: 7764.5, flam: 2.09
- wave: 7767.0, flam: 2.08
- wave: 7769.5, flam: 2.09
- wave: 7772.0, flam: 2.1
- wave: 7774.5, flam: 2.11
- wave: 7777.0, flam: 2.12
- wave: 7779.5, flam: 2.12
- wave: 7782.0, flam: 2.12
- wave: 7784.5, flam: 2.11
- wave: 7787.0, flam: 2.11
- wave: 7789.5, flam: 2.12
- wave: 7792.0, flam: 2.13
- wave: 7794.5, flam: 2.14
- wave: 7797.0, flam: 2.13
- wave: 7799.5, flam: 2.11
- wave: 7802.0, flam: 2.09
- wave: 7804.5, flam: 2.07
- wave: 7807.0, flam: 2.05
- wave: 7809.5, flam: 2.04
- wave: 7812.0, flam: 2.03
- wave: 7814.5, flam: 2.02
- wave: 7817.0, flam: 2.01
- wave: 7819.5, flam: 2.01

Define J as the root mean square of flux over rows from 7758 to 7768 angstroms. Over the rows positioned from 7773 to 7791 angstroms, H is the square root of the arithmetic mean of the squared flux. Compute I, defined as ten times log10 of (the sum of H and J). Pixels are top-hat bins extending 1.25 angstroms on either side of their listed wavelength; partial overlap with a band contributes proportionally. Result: 6.244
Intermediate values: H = 2.12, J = 2.095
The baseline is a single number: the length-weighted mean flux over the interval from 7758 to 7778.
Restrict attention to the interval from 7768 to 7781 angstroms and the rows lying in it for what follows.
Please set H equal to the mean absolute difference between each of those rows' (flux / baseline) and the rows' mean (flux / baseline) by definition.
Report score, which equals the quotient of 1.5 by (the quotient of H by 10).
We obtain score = 3029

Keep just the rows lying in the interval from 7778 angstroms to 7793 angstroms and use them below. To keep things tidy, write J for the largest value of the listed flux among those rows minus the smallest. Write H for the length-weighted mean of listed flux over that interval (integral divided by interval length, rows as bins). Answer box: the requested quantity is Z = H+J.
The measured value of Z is 2.14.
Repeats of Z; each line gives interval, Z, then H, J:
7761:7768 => 2.11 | 2.09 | 0.020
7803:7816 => 2.09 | 2.04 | 0.050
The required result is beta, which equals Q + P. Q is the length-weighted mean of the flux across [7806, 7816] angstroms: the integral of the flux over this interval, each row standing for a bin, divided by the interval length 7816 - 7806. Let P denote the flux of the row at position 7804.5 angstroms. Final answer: 4.10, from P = 2.07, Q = 2.03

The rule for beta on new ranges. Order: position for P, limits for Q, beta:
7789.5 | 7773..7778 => 4.23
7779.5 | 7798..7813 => 4.19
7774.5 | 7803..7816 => 4.15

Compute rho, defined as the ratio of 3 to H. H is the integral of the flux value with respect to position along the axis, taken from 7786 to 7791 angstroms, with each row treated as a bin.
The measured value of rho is 0.284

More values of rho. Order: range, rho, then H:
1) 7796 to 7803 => 0.203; 15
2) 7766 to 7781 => 0.095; 32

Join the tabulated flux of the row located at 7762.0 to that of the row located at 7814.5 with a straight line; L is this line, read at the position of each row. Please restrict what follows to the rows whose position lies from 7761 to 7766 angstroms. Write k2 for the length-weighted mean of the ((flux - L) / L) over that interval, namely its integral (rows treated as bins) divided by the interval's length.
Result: -0.002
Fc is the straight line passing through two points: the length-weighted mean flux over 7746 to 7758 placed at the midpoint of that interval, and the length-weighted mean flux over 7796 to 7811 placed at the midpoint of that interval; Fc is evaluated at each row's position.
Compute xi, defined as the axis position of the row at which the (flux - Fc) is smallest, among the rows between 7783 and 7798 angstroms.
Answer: 7784.5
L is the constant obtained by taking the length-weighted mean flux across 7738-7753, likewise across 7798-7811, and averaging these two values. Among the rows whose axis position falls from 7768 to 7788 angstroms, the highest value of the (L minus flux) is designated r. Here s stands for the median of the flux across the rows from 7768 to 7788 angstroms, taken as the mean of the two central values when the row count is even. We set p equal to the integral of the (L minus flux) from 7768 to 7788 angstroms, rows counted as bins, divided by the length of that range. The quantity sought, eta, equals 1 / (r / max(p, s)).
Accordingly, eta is -128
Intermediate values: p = -0.036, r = -0.017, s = 2.110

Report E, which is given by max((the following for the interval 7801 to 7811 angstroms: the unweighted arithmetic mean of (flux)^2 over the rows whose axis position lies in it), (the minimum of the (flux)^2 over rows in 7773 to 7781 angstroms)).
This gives 4.45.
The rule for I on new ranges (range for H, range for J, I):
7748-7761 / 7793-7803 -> 6.259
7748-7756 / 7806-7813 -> 6.174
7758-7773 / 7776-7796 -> 6.249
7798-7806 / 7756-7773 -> 6.221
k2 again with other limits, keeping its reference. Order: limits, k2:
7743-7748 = -0.029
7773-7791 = 0.022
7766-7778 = 0.007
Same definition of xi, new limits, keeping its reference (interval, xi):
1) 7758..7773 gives 7767.0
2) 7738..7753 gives 7742.0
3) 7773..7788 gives 7774.5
